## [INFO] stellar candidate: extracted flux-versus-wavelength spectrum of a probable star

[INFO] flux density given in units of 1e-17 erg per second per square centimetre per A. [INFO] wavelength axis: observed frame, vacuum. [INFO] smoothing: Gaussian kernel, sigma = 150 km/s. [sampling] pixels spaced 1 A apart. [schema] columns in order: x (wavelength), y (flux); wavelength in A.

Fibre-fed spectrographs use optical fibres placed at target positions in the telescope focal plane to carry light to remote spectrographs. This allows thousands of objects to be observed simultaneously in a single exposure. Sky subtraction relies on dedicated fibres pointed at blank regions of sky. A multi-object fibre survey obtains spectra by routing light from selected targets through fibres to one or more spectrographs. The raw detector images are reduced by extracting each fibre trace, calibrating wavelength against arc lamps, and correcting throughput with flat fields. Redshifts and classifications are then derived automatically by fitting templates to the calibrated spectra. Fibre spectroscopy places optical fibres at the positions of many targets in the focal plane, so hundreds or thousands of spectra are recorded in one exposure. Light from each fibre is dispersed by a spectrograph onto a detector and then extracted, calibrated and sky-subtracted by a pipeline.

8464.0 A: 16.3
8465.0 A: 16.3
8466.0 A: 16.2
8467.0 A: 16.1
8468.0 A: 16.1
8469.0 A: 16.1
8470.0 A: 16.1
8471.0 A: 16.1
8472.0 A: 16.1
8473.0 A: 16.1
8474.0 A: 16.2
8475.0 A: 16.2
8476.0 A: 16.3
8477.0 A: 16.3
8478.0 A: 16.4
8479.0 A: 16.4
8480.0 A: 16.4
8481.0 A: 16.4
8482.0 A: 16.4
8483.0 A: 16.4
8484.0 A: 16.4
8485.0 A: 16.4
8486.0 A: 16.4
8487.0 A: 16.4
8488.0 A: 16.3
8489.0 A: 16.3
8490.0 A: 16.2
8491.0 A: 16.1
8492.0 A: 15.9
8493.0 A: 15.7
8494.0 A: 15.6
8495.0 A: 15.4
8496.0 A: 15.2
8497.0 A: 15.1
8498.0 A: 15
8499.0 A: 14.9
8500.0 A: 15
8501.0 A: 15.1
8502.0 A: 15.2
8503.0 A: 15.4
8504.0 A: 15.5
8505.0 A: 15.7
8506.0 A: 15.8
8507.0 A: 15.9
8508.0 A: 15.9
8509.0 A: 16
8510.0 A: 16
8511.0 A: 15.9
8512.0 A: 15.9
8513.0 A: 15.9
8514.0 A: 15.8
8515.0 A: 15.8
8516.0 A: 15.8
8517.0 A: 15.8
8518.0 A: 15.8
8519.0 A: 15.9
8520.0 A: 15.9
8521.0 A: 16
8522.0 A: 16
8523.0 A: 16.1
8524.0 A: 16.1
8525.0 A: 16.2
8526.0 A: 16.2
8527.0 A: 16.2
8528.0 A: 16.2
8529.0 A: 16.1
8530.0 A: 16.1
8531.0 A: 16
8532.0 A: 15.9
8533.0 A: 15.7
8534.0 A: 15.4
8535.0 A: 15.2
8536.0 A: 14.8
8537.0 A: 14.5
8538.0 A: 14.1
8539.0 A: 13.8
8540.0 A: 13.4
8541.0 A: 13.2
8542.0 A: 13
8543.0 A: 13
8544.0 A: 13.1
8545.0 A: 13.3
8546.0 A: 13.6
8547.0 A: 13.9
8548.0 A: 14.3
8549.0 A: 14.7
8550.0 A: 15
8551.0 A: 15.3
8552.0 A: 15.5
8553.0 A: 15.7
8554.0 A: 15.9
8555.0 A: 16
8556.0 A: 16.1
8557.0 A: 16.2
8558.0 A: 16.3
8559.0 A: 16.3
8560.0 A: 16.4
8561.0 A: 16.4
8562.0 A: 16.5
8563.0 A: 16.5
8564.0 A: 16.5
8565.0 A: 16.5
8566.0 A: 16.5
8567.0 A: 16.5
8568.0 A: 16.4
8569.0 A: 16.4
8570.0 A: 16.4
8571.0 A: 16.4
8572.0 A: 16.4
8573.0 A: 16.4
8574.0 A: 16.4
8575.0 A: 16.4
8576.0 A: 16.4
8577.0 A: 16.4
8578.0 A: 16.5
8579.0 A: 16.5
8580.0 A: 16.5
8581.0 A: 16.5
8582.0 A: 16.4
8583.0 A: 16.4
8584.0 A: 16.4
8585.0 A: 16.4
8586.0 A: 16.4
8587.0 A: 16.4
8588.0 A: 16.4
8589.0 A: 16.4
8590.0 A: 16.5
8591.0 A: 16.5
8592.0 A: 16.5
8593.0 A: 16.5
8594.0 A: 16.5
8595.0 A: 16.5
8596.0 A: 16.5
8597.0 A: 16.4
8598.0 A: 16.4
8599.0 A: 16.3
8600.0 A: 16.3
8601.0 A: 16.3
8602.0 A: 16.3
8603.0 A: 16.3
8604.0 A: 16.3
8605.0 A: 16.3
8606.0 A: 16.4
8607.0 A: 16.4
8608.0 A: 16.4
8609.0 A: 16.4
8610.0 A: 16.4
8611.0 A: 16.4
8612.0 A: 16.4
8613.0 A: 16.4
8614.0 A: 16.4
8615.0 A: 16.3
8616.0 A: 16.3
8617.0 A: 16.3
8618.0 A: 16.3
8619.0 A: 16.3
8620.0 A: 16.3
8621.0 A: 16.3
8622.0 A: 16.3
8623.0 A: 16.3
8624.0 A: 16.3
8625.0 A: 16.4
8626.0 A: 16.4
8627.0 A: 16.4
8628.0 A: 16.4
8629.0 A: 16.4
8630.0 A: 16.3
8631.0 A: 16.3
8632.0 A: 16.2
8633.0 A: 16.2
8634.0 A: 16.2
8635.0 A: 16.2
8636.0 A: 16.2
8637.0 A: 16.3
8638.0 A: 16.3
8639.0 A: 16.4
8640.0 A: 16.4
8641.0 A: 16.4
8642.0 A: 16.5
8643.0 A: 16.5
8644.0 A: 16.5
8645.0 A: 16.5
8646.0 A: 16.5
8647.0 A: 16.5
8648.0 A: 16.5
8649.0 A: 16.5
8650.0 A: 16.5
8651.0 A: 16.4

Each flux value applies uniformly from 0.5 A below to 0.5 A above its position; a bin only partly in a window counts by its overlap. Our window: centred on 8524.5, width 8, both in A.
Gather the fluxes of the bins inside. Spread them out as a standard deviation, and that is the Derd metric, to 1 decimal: 0.1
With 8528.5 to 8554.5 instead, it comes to 1.1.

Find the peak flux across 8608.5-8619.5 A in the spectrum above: 16.4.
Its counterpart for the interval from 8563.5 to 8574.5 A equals 16.5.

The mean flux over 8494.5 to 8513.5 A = 15.5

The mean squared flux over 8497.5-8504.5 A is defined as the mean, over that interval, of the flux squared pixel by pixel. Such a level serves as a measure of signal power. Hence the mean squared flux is 230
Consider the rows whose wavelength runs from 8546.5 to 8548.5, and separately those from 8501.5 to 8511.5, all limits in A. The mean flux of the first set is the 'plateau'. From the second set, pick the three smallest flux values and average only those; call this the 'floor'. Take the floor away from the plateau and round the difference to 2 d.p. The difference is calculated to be -1.27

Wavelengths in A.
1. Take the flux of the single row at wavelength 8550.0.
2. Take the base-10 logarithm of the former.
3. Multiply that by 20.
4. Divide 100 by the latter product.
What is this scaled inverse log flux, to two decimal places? 4.25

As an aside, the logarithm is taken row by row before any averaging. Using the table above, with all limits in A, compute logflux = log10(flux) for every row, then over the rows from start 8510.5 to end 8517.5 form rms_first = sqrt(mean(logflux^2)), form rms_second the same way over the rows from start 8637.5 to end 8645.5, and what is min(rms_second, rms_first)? 1.20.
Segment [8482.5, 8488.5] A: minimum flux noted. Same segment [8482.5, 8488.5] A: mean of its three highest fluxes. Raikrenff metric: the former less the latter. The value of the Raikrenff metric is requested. -0.10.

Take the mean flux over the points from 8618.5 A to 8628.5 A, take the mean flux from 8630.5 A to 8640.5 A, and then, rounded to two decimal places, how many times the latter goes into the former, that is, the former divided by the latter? 1.00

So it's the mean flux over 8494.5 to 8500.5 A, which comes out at 15.1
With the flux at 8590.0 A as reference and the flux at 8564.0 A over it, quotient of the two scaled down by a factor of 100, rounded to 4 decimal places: 0.0100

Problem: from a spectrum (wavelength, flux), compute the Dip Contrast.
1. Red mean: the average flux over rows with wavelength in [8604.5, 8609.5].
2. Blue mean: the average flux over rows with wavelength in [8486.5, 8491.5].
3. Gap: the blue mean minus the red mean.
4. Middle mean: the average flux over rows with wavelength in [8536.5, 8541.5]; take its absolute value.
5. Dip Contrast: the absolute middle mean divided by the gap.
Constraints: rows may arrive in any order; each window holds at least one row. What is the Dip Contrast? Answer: -115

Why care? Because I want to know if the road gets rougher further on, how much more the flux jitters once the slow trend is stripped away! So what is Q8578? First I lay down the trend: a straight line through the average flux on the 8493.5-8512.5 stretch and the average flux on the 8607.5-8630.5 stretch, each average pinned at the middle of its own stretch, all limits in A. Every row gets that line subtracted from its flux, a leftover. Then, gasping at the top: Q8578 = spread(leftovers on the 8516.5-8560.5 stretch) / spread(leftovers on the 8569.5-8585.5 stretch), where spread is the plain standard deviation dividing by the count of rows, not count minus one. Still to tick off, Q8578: 23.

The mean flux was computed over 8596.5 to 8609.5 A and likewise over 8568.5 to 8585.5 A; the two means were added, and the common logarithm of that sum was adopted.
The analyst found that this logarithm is 1.52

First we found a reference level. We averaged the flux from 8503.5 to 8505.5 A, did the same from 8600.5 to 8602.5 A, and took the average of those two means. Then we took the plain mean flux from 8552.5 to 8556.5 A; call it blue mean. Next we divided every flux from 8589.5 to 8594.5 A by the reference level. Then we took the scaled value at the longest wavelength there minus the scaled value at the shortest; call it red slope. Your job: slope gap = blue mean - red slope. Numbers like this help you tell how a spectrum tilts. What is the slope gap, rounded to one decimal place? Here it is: 15.9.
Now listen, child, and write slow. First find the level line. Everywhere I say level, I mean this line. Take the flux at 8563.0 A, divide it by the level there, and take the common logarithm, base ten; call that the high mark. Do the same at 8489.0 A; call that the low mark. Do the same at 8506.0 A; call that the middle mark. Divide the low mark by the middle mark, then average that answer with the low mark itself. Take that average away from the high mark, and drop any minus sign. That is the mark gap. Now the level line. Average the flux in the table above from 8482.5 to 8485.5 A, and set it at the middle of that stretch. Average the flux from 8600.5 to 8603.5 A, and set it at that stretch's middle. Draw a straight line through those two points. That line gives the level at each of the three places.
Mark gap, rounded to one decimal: 0.1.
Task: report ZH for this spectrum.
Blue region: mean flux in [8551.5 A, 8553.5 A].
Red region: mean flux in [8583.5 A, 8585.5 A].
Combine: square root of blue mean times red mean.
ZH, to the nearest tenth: 16.0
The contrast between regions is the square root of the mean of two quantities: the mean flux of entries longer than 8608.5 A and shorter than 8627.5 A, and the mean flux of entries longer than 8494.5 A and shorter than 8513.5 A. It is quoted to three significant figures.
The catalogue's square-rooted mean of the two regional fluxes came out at 3.99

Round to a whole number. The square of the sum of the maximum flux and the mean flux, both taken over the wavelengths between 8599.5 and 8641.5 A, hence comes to 1071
